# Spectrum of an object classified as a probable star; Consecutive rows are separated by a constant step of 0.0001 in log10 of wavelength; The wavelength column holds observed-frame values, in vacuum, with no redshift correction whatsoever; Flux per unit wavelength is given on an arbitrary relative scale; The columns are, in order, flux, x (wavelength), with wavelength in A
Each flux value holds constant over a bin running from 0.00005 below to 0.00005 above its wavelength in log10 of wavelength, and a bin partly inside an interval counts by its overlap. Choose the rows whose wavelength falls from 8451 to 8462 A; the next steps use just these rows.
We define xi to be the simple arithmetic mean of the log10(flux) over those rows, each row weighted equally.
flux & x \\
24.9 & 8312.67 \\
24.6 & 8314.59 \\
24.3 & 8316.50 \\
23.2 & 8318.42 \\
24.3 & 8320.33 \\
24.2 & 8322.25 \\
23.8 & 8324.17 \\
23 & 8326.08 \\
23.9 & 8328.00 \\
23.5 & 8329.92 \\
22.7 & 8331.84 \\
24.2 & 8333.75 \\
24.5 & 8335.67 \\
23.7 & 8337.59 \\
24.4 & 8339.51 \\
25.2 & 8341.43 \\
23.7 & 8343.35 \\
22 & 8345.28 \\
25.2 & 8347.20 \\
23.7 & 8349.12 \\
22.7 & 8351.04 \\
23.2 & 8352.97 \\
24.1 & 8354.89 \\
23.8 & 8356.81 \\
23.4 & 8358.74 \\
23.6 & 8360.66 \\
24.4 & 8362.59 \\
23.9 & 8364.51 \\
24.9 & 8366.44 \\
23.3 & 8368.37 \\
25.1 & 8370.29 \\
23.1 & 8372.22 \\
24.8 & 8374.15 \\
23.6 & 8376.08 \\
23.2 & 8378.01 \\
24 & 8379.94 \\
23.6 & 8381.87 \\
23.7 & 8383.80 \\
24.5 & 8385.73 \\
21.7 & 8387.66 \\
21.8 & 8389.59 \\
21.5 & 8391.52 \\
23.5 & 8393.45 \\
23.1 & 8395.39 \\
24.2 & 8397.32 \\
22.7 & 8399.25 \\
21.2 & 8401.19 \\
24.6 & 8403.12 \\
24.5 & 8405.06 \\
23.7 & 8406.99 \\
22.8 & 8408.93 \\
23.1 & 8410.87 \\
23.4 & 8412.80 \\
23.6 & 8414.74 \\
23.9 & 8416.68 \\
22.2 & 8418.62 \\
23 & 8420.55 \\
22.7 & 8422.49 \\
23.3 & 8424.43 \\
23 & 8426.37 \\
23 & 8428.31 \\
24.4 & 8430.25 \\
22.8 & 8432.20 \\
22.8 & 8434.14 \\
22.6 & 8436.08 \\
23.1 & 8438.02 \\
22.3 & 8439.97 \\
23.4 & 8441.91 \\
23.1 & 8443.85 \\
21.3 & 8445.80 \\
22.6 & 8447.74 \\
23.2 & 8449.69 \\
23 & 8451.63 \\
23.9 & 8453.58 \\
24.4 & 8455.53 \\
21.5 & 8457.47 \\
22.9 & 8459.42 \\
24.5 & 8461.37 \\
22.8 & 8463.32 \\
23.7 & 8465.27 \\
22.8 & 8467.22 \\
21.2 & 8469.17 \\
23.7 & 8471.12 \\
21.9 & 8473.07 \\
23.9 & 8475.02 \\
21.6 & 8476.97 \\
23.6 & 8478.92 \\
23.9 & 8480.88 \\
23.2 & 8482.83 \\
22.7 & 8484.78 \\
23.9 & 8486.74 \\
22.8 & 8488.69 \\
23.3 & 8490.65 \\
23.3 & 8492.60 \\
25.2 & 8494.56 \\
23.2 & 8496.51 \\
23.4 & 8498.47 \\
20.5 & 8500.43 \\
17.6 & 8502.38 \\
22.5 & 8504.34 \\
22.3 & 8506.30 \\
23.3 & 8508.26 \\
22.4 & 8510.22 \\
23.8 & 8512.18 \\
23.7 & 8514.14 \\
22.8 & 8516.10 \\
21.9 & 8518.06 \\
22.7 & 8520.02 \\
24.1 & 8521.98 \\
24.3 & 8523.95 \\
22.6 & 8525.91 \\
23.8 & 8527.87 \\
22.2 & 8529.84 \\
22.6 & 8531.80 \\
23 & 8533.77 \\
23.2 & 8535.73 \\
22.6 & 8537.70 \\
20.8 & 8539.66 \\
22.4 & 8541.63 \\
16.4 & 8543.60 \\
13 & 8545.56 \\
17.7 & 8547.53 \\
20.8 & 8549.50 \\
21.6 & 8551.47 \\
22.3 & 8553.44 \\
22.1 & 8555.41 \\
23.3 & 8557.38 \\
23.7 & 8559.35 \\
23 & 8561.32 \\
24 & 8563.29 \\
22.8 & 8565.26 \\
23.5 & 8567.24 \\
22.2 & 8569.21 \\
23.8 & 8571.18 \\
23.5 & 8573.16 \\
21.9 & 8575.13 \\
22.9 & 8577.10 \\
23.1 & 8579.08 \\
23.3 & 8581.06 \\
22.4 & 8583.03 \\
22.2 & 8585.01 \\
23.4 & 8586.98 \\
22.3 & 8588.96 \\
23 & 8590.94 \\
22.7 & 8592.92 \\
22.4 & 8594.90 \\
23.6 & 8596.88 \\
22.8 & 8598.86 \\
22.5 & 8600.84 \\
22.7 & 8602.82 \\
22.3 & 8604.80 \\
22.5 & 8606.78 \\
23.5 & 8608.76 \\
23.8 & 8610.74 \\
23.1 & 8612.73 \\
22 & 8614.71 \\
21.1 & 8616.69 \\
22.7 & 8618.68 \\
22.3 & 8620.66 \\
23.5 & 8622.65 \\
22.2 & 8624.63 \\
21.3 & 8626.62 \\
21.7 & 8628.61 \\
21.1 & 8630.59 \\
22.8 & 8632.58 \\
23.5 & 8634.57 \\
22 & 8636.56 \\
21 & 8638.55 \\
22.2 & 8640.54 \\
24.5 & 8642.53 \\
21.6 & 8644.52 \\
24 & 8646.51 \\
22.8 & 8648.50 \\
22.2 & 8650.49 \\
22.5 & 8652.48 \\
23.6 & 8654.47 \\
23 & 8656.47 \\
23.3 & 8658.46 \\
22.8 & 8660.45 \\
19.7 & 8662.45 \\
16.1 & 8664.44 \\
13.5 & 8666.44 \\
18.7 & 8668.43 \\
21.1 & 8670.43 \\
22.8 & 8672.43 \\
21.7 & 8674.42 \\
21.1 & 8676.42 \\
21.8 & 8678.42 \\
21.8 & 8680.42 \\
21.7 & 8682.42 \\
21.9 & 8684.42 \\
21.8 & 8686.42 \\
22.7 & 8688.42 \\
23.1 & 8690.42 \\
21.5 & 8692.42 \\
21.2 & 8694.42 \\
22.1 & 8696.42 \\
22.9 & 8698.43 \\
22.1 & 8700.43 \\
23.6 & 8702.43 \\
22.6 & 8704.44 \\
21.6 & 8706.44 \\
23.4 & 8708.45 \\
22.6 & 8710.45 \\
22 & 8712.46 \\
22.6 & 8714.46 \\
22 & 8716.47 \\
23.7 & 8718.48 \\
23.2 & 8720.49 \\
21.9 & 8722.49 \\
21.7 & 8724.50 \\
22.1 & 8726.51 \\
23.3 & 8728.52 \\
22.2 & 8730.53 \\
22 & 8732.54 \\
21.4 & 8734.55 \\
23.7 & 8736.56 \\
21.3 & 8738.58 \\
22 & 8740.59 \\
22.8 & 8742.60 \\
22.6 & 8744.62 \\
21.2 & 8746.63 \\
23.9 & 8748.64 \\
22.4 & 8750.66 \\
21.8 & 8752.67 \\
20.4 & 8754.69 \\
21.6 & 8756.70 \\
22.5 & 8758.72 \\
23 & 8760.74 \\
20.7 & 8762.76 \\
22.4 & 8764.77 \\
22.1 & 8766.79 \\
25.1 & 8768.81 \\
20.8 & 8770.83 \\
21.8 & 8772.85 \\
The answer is 1.37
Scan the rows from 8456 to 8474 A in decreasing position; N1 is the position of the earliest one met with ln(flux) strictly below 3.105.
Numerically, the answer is 8473.07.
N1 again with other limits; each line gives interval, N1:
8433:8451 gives 8445.80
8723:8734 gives 8732.54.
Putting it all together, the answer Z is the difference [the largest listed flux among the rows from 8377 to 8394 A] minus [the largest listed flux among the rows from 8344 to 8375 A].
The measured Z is -0.7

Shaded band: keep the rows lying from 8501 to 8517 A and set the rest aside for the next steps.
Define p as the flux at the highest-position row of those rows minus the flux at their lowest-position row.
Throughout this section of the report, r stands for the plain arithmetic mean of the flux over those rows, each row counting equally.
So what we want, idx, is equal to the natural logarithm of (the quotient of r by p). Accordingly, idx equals 1.5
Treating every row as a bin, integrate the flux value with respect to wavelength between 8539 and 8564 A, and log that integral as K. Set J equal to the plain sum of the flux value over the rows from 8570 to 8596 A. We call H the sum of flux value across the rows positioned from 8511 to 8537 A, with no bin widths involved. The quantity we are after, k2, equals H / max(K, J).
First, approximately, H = 301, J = 297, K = 521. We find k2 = 0.578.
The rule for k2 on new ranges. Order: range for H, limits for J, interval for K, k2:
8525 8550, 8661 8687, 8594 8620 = 0.459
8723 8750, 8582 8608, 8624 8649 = 0.519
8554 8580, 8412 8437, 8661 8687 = 0.568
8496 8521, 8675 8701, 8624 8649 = 0.519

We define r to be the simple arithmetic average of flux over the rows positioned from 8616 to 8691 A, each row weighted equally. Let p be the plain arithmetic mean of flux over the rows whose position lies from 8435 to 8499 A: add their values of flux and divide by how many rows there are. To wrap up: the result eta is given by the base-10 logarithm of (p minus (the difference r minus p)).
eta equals 1.39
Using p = 23.1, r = 21.8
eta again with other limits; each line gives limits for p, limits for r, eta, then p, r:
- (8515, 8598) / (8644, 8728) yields 1.36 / 22.3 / 21.9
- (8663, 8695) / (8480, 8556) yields 1.29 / 20.8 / 22.2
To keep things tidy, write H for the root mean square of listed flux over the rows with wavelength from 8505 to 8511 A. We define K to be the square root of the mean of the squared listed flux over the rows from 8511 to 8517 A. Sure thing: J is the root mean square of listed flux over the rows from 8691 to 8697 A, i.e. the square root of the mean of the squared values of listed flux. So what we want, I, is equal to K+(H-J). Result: 25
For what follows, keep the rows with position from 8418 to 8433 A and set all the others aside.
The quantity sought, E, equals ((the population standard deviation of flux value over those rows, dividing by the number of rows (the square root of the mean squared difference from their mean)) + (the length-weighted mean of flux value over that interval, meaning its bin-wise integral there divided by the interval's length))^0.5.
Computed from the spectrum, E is 4.86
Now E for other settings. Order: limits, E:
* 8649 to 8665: 4.92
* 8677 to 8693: 4.75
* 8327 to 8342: 4.97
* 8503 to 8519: 4.83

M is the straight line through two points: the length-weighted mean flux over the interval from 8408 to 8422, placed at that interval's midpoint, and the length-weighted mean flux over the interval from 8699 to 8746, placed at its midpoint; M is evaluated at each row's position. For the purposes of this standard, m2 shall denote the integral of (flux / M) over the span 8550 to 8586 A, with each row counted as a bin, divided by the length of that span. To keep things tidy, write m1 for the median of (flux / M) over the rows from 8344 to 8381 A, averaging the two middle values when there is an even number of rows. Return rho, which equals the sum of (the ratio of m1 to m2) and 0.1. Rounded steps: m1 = 1.02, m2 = 1.00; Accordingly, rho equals 1.12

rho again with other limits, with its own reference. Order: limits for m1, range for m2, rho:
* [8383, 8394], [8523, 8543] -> 1.09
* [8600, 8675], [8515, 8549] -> 1.15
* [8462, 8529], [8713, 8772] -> 1.12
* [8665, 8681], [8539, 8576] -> 1.11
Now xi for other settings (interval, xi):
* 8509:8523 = 1.36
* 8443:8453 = 1.35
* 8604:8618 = 1.35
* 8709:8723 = 1.35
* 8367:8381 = 1.38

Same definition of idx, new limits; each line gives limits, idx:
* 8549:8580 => 2.3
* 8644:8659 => 2.6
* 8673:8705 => 3.2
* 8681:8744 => 3.0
